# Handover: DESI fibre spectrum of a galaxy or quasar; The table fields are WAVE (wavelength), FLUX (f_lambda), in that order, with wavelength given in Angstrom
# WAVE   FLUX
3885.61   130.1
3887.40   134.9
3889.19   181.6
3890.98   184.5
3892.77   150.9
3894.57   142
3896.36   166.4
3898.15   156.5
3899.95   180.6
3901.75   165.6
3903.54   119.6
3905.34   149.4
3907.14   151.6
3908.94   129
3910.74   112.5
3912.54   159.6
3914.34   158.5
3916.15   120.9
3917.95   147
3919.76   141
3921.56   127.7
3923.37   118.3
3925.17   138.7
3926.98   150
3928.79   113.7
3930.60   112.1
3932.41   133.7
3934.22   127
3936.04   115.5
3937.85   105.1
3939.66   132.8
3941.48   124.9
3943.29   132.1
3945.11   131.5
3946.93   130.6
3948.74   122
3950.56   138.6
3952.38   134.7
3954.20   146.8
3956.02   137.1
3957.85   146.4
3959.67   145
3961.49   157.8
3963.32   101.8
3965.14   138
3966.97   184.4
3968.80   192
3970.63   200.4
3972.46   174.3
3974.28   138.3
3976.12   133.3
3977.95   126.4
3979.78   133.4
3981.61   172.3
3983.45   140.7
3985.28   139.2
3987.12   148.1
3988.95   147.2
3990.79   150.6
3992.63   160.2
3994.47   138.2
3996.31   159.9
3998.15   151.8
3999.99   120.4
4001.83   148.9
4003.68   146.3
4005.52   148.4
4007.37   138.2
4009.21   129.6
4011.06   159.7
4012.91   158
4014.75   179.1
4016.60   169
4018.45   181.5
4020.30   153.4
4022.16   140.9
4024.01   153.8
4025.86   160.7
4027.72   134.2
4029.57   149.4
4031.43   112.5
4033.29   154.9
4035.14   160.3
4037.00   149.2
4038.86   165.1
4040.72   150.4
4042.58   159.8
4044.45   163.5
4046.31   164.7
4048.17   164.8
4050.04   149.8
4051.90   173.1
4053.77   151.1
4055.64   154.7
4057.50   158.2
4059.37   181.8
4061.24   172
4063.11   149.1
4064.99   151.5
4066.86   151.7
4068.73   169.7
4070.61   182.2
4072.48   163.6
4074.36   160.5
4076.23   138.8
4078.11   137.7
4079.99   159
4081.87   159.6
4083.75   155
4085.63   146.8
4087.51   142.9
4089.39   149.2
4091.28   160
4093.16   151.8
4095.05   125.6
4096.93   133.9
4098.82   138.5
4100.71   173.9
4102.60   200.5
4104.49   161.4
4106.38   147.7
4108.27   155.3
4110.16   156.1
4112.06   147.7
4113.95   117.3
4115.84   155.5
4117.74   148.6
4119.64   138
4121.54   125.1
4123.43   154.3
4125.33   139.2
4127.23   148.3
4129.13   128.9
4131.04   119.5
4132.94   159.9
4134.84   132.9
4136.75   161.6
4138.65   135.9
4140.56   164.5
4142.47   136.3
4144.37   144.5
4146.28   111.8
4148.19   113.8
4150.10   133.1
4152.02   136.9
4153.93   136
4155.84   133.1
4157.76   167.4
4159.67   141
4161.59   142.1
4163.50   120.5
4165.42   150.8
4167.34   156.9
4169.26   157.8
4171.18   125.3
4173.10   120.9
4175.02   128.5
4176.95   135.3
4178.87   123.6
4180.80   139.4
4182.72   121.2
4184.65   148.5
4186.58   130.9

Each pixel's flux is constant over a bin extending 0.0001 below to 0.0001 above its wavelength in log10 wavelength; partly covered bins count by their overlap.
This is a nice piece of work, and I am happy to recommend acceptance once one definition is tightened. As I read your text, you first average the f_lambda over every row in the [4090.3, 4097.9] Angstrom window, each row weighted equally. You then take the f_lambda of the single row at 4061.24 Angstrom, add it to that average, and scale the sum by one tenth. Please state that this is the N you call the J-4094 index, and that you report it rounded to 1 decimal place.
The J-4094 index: 31.5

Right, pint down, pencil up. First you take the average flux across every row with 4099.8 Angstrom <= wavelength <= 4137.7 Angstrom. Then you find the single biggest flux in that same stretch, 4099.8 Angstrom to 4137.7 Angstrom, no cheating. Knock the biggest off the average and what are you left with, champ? -52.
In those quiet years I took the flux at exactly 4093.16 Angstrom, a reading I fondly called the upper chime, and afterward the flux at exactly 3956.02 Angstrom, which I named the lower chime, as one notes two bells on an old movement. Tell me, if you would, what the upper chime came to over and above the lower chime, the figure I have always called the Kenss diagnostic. 15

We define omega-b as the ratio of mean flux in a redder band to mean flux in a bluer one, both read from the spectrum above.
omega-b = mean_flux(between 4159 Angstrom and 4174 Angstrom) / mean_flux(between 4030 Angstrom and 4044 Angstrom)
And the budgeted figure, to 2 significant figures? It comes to 0.93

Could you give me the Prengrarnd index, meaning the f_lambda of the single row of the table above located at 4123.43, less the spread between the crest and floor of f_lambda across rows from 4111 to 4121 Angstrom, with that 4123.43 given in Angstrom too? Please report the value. 116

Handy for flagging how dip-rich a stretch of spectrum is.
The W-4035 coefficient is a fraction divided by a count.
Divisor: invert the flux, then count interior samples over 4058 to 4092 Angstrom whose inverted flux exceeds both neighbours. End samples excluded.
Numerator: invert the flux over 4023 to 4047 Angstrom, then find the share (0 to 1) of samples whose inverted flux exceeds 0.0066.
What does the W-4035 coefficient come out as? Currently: 0.13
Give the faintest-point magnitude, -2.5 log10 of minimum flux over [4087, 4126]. -5.17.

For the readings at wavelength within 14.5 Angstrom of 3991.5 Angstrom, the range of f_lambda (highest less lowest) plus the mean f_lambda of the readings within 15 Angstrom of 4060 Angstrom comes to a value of 214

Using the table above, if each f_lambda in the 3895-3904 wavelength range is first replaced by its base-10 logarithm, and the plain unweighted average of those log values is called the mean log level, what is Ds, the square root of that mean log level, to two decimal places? 1.48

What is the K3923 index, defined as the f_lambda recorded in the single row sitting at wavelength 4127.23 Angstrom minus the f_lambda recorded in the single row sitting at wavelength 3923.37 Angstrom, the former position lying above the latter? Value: 30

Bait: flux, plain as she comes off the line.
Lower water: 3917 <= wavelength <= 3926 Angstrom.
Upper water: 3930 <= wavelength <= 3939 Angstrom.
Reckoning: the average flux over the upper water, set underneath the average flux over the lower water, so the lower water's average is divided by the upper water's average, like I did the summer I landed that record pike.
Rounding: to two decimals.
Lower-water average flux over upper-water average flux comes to 1.13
